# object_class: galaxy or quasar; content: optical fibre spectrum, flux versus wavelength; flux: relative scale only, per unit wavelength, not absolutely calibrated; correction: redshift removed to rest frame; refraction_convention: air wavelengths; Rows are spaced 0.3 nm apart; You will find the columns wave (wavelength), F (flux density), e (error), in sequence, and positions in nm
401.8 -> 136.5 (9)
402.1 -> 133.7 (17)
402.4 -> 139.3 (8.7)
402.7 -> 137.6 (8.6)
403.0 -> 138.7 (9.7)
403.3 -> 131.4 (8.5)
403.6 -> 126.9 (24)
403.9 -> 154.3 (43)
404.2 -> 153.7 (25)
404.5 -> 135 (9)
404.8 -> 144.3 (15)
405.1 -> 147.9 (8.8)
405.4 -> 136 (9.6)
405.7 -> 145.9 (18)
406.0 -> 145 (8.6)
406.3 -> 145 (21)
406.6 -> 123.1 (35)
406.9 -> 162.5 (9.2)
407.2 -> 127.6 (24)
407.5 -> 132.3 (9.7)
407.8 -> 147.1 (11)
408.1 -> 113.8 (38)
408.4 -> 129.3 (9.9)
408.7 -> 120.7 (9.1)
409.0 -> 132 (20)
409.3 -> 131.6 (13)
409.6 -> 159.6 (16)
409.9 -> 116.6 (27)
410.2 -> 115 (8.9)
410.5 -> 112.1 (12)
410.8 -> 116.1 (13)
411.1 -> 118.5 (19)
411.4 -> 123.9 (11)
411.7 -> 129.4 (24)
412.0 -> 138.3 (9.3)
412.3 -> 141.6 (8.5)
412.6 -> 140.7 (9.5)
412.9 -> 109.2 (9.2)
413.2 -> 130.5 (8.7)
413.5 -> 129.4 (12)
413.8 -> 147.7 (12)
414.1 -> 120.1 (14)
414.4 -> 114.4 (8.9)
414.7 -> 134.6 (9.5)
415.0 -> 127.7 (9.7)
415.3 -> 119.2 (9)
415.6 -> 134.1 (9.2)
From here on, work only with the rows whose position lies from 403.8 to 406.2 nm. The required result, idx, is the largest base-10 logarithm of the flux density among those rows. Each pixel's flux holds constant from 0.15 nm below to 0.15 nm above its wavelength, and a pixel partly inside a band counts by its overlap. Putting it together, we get 2.19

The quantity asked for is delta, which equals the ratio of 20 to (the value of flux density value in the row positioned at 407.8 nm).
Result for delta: 0.136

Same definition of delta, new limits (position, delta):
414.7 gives 0.149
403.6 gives 0.158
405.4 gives 0.147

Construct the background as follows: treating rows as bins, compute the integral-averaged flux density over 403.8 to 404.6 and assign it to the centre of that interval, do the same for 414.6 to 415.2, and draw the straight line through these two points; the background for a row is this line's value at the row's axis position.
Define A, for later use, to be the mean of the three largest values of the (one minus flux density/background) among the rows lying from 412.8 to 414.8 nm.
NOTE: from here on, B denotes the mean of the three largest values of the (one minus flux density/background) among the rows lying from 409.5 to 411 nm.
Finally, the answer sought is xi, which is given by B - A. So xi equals 0.04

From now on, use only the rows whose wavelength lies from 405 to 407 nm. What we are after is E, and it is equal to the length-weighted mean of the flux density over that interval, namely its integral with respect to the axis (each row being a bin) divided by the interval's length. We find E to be 143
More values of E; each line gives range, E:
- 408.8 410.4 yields 130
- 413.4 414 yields 138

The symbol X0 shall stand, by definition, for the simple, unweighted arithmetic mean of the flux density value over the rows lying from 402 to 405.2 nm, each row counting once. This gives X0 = 140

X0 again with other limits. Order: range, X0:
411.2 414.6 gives 130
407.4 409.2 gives 129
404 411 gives 134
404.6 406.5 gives 144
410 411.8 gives 119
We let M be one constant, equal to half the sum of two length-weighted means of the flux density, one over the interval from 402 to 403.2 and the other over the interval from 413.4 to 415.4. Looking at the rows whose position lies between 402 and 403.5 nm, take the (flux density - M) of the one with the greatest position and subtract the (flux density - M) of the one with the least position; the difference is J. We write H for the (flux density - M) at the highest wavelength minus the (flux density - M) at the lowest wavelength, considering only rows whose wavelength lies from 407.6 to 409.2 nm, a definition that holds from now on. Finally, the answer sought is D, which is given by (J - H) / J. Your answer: -5.6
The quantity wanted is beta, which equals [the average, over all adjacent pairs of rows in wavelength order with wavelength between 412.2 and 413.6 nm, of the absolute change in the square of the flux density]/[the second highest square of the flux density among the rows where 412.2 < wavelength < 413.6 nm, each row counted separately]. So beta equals 0.17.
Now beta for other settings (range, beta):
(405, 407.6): 0.20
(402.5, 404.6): 0.12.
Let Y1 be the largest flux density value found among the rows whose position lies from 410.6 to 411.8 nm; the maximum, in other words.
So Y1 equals 129.4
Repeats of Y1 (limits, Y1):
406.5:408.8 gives 162.5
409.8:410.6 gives 116.6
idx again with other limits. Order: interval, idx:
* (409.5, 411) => 2.20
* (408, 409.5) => 2.12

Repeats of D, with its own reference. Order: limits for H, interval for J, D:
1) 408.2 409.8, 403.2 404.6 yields -7.4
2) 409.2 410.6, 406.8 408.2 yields 0.6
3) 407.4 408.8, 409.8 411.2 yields 7.1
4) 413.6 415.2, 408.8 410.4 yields -0.2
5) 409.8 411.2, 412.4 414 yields 0.7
